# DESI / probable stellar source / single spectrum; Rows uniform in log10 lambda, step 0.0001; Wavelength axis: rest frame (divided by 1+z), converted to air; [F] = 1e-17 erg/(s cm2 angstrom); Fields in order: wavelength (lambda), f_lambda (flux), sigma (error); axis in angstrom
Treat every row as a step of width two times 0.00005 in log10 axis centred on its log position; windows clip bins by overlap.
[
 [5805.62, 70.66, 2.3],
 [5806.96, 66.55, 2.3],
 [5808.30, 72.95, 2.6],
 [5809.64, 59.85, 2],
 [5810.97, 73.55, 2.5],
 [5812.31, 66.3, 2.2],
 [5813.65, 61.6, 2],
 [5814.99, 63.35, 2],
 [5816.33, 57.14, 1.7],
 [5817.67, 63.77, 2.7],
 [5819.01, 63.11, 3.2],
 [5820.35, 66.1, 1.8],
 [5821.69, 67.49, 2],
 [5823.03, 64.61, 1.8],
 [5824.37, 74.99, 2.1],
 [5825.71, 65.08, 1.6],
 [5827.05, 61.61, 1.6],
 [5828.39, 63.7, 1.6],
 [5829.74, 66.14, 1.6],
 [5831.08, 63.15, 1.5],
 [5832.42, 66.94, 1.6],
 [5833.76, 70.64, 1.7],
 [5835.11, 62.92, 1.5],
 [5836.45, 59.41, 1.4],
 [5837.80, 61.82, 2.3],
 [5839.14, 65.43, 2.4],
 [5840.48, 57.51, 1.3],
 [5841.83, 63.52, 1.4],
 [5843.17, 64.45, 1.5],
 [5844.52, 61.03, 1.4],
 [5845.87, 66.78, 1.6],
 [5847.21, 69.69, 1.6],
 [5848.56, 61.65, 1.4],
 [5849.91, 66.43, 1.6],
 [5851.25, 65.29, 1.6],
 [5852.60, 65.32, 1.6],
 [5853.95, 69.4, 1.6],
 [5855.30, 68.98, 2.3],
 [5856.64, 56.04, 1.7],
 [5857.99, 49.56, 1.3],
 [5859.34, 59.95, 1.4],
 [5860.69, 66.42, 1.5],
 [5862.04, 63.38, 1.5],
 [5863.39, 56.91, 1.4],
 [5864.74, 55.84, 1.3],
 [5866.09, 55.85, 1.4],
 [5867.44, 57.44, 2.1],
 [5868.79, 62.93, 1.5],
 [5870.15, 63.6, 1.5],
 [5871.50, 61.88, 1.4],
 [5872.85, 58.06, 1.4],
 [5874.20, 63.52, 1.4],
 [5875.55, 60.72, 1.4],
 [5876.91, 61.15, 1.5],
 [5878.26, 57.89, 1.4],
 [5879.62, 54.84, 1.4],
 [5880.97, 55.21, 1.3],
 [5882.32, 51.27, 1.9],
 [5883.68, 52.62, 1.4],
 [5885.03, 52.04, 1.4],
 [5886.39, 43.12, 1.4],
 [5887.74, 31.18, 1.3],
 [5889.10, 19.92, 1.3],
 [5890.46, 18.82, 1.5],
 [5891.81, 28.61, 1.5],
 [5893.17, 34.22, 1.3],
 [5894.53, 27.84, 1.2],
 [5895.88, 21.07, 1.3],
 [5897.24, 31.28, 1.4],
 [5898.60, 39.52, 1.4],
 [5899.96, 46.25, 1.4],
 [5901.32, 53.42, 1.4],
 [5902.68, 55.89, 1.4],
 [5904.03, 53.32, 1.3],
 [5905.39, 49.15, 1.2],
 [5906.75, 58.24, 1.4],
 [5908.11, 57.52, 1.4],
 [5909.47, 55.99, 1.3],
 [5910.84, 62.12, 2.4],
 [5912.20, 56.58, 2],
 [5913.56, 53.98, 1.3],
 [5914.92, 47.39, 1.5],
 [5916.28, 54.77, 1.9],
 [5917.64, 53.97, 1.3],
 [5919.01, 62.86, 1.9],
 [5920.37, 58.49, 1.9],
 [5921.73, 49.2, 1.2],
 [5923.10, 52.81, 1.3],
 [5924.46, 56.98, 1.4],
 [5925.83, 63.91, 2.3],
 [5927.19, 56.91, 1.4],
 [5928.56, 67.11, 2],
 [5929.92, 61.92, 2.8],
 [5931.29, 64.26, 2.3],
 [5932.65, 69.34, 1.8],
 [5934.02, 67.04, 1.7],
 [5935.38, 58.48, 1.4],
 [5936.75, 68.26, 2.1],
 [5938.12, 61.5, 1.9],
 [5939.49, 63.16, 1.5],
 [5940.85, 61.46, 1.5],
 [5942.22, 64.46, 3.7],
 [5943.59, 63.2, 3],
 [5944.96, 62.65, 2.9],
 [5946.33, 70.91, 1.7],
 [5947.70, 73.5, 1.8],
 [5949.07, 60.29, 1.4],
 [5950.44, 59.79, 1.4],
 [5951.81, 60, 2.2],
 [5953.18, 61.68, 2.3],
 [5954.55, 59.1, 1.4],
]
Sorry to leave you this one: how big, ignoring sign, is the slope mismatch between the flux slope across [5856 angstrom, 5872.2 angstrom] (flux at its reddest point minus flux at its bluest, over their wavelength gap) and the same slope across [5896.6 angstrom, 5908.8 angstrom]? 2.0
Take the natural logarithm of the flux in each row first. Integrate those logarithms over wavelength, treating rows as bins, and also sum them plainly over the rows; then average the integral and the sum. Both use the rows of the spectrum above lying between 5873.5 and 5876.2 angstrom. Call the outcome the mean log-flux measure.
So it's 9.7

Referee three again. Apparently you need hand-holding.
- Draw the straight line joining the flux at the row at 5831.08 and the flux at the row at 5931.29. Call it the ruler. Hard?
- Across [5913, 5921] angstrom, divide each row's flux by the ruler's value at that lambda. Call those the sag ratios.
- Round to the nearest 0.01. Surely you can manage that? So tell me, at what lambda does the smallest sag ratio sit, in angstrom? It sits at 5914.92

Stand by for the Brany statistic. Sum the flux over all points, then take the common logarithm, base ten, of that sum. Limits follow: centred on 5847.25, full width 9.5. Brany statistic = 2.66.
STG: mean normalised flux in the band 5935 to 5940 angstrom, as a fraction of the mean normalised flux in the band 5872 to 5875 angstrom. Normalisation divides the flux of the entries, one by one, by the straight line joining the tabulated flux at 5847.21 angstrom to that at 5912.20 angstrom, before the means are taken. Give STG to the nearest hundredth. 1.29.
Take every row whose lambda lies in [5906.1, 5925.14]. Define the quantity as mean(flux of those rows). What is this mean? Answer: 56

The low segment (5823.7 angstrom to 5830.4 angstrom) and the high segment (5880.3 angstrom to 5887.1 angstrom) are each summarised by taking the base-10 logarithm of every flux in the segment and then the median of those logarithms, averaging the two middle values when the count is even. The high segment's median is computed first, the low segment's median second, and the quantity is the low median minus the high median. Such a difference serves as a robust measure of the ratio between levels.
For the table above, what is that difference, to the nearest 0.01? 0.10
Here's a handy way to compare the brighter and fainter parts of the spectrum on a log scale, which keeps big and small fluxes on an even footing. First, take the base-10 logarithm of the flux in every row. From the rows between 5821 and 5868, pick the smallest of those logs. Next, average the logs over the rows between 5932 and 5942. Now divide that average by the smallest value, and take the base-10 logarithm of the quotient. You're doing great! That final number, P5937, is 0.03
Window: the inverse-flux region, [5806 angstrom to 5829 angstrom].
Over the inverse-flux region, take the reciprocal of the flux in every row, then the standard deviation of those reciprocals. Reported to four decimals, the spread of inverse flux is 0.0011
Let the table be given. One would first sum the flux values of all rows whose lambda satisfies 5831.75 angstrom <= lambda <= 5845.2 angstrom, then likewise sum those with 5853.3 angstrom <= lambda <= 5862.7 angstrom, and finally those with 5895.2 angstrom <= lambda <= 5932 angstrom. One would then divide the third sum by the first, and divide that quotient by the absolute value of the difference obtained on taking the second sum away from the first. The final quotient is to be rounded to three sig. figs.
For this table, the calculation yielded 0.0114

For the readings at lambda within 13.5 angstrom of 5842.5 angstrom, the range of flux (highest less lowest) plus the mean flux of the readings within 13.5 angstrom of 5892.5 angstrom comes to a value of 54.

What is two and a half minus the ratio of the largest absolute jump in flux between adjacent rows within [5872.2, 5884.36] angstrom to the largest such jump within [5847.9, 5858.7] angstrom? 2.1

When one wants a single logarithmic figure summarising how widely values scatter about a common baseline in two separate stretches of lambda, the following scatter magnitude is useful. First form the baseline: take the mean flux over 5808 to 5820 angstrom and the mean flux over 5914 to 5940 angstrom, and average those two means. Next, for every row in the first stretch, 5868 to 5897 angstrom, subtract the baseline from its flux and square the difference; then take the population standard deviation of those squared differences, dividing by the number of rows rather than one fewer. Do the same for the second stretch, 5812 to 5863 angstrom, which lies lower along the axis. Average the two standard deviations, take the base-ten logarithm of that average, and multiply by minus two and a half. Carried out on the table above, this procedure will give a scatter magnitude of -6.3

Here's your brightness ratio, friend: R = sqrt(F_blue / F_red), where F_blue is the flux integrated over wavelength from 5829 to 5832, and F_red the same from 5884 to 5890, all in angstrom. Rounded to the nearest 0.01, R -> 0.94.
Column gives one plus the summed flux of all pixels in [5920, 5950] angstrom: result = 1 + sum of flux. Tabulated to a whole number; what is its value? 1377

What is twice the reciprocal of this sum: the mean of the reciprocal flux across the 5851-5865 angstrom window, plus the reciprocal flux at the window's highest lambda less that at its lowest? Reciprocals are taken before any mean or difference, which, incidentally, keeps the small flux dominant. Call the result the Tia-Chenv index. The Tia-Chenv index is 105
